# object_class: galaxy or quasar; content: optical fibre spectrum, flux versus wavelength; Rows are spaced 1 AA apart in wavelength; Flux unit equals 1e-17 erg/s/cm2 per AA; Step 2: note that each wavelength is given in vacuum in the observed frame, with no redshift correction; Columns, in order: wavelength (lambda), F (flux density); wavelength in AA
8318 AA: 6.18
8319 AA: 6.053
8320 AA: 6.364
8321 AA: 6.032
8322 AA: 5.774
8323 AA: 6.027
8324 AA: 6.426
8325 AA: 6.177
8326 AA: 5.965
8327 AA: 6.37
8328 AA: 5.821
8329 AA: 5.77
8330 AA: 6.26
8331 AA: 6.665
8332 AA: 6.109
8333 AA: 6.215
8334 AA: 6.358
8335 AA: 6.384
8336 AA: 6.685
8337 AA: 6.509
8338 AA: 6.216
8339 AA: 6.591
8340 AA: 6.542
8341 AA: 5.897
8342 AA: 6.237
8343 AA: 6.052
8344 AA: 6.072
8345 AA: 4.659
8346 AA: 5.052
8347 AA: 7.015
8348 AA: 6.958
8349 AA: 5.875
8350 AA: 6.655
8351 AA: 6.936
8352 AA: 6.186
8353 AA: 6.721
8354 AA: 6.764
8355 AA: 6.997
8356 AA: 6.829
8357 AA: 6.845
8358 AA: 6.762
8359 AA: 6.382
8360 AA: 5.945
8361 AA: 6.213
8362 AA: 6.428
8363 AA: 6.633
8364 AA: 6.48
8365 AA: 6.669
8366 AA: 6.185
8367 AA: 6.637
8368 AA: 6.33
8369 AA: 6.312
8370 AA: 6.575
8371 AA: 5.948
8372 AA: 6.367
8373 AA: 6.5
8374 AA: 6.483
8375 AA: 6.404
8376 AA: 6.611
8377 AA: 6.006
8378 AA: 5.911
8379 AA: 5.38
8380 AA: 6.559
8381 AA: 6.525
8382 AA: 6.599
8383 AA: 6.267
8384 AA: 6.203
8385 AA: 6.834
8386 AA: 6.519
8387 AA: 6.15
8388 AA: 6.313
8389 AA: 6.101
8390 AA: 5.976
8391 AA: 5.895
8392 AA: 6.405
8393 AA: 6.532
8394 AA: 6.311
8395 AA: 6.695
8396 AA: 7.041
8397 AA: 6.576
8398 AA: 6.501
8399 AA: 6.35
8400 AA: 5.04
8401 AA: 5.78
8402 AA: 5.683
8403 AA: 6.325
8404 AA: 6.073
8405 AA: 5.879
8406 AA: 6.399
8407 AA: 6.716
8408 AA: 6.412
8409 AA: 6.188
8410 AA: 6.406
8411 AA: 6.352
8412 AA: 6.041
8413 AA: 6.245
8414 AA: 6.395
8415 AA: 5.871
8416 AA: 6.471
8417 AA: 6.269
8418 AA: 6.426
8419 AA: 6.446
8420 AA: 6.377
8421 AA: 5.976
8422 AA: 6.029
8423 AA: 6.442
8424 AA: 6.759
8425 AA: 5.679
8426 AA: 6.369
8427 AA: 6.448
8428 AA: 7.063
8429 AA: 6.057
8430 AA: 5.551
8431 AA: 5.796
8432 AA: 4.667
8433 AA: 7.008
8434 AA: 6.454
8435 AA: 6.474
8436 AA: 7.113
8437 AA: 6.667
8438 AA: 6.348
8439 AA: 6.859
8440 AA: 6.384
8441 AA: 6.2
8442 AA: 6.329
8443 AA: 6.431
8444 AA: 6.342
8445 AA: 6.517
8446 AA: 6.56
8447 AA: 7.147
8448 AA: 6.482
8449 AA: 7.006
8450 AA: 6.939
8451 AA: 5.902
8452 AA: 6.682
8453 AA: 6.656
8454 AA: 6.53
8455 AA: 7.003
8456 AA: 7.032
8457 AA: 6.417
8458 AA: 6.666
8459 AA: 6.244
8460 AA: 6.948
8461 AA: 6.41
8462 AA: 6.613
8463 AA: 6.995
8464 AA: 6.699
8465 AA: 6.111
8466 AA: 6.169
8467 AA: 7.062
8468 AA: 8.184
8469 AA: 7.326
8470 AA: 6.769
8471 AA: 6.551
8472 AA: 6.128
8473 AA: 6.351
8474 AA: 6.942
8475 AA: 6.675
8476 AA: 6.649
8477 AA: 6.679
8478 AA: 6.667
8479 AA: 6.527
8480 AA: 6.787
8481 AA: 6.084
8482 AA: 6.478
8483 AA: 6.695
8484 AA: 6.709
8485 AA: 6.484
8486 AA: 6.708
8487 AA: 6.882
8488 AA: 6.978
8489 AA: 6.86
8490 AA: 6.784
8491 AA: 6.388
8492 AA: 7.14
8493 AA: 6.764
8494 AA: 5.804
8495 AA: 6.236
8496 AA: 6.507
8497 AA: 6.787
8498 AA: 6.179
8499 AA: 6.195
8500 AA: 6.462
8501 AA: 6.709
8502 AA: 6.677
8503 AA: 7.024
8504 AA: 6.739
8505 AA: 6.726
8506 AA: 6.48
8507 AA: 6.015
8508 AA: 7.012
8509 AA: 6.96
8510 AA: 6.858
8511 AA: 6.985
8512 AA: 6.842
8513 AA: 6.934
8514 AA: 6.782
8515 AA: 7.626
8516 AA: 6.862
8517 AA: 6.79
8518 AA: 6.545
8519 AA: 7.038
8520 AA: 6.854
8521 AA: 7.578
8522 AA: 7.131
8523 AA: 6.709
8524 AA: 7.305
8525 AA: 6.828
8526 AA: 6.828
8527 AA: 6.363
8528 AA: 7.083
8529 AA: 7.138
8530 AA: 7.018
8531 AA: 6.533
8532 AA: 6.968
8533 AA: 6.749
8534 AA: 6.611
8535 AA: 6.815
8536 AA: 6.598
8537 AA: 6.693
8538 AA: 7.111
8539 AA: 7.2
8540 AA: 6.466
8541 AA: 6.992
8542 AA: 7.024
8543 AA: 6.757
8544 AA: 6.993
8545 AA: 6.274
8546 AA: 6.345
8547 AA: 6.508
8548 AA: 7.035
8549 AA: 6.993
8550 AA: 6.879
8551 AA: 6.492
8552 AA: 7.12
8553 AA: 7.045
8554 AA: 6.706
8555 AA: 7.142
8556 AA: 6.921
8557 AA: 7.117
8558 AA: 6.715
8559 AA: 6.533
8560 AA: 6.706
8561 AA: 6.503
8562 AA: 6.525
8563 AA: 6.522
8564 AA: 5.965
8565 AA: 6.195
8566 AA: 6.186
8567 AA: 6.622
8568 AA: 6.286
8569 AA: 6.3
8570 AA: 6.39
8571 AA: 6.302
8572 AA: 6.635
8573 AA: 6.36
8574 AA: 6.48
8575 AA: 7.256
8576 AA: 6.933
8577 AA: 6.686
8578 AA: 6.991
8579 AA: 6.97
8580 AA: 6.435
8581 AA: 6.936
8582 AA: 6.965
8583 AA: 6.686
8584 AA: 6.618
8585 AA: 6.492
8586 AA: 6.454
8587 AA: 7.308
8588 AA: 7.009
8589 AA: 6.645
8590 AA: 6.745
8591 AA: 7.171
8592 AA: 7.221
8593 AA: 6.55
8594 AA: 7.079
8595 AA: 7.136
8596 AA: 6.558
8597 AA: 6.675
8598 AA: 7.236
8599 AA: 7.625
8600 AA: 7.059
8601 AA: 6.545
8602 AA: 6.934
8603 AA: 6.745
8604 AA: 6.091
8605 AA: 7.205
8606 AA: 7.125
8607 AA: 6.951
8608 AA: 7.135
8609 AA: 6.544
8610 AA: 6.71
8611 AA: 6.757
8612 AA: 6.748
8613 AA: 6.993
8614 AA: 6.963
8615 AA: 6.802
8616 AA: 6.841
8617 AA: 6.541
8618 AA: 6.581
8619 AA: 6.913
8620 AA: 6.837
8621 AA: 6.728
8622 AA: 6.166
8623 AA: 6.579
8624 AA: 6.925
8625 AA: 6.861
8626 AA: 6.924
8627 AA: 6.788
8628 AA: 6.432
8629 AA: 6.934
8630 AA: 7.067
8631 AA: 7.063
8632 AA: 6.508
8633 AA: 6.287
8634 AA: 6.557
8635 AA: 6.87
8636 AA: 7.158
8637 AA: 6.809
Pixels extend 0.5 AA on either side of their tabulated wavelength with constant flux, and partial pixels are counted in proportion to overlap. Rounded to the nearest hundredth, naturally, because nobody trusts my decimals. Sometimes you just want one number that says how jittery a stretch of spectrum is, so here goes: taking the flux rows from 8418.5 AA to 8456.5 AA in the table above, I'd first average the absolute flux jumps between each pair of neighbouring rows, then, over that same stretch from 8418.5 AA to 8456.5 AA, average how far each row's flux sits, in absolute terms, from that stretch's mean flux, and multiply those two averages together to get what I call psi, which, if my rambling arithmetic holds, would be 0.16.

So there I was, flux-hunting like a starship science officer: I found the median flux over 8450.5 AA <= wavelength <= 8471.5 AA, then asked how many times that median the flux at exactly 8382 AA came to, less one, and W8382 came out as -0.010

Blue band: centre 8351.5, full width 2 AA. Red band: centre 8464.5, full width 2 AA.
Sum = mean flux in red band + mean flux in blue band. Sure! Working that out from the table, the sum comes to 12.97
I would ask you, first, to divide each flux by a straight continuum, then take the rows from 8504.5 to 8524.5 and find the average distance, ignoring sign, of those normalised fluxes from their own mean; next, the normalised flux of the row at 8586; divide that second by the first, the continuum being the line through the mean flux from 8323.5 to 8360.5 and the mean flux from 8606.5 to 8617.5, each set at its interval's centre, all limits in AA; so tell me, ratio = 26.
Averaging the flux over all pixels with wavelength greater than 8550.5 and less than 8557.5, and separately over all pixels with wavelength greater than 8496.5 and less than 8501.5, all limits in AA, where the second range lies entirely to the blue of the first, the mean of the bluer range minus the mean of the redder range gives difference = -0.5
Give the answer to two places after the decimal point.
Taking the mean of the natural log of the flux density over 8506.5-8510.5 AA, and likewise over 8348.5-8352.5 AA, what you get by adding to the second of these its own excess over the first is 1.81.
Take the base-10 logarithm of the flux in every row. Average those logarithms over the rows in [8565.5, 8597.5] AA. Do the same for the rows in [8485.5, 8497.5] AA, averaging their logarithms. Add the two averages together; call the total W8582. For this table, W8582 1.649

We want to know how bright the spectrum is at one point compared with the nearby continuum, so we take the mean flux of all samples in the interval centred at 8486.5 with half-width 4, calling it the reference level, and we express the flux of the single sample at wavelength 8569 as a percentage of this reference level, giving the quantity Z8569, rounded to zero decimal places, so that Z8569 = 93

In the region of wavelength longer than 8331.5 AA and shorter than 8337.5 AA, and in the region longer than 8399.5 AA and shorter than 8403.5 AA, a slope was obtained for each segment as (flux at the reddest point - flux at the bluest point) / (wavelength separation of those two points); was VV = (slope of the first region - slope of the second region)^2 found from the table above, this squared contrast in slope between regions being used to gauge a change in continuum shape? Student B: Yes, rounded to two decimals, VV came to 0.12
